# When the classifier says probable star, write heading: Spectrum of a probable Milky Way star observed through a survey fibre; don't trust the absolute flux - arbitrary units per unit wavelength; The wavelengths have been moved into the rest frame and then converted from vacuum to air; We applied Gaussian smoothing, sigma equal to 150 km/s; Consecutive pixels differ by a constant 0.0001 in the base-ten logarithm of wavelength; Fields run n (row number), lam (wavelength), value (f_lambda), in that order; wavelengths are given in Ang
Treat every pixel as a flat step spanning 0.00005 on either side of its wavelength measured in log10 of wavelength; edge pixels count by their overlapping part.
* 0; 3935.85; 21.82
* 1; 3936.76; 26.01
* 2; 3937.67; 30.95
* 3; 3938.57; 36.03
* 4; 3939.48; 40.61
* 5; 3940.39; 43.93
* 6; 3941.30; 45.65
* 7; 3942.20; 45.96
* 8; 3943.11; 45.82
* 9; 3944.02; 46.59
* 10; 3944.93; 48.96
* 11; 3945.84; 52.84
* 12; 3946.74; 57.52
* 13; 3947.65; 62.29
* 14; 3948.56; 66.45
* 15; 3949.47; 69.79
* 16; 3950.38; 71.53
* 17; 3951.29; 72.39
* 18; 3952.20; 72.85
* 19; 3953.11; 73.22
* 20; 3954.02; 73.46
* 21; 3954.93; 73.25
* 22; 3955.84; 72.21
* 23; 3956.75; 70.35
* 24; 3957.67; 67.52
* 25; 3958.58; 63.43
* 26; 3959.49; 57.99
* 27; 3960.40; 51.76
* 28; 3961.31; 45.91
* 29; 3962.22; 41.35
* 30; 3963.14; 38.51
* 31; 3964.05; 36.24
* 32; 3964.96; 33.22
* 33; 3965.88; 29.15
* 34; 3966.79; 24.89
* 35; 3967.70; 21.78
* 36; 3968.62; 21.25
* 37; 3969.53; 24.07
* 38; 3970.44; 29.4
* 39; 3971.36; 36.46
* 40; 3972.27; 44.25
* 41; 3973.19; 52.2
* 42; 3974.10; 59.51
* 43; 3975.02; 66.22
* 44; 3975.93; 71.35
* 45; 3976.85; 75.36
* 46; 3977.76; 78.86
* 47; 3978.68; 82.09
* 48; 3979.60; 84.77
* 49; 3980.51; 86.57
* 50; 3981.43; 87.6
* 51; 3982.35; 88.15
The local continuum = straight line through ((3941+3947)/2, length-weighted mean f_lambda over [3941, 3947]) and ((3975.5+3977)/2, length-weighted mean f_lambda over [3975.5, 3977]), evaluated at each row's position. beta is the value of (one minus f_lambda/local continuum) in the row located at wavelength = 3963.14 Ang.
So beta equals 0.39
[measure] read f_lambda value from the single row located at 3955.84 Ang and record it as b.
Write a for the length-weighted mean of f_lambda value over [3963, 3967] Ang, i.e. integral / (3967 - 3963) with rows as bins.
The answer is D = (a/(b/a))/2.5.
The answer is 5.8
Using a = 32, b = 72.21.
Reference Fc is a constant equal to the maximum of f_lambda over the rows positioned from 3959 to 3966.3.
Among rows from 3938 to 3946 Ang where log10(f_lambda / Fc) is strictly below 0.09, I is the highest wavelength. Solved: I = 3945.84 Ang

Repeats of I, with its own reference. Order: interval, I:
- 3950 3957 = 3956.75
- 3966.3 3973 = 3972.27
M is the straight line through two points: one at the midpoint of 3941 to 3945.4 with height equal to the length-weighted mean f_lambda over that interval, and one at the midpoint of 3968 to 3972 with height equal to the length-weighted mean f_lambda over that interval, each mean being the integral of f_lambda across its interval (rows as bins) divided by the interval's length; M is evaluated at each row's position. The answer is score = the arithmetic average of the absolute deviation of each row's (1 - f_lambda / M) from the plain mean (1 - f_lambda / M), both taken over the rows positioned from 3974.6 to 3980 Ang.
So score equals 0.37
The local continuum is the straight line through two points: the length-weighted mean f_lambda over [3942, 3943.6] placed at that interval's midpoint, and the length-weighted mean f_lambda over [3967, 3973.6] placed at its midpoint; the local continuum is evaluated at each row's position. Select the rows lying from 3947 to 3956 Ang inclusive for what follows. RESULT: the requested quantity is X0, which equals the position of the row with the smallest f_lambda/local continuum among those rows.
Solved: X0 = 3947.65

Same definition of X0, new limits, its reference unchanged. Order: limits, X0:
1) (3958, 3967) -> 3966.79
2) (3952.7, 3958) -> 3957.67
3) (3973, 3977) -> 3973.19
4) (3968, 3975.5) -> 3968.62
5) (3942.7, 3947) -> 3943.11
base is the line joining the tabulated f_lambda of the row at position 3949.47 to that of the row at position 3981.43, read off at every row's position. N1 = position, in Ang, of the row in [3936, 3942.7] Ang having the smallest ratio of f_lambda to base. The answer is 3936.76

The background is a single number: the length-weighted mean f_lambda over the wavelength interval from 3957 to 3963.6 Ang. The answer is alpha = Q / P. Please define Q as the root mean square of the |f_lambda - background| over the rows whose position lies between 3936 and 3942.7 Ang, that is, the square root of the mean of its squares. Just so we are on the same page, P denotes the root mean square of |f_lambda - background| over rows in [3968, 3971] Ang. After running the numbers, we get 0.57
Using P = 28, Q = 16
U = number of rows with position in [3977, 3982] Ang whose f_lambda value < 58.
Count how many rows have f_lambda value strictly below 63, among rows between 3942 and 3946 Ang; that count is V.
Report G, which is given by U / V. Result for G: 0.00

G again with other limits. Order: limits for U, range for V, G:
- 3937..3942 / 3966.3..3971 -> 1.00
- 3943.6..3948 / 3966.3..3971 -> 0.80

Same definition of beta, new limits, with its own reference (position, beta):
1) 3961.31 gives 0.26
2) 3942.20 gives 0.03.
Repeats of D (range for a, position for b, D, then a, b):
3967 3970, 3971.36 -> 5.6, 23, 36.46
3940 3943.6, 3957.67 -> 12.2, 45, 67.52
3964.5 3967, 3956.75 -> 5.0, 30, 70.35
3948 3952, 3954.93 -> 26.7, 70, 73.25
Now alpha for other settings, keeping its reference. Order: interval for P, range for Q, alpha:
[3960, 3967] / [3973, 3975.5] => 0.50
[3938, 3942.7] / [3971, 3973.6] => 0.97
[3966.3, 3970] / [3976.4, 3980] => 0.92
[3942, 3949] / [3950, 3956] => 2.66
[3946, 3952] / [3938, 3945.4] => 0.64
